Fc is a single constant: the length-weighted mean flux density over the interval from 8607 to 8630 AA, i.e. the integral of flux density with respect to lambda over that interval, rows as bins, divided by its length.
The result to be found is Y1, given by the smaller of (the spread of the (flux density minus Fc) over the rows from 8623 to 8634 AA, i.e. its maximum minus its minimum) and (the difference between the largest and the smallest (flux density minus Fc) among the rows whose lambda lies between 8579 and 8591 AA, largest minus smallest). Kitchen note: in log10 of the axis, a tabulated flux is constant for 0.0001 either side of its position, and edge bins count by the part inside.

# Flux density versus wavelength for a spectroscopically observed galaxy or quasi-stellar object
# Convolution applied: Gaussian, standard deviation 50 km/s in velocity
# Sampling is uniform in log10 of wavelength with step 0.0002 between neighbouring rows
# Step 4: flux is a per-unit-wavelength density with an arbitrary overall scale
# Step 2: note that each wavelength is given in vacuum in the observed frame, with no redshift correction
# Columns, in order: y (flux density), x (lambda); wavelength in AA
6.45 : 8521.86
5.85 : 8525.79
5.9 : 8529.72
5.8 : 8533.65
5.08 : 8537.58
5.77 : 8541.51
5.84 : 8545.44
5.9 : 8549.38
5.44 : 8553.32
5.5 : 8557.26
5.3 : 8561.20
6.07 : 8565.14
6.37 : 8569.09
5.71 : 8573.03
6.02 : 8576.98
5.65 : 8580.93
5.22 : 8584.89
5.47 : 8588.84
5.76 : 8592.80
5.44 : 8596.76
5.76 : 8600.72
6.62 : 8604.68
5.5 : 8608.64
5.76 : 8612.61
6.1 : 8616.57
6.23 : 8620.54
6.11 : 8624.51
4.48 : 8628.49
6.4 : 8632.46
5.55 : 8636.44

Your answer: 0.43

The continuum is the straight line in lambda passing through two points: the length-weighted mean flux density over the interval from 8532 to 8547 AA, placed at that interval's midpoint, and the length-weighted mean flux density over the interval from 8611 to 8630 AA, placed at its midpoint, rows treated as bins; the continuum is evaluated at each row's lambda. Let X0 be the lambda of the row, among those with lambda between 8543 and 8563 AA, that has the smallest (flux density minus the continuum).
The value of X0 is 8561.20 AA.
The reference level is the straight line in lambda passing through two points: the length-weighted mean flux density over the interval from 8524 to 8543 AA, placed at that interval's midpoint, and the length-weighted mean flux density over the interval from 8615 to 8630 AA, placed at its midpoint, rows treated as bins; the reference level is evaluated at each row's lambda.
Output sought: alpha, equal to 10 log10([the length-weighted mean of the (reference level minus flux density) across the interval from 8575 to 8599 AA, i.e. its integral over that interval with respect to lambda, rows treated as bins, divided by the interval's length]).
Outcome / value -9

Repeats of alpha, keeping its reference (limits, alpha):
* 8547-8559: -12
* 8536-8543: -6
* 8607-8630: -16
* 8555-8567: -11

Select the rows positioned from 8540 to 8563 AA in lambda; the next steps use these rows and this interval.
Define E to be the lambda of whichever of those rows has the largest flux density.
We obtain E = 8549.38 AA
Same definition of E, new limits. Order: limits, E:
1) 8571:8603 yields 8576.98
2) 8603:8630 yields 8604.68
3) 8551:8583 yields 8569.09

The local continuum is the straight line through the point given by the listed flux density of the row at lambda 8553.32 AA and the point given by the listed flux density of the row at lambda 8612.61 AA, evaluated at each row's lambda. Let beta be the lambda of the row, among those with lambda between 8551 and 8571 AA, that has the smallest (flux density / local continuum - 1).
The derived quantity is 8561.20 AA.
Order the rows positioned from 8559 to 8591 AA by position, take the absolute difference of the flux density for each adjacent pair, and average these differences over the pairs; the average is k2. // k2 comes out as 0.44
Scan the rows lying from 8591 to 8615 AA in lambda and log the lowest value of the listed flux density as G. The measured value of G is 5.44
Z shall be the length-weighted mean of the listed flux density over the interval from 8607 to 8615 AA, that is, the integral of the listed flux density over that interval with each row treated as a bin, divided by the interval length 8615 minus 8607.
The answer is 5.7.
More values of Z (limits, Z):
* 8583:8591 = 5.4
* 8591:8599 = 5.6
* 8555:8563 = 5.4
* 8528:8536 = 5.8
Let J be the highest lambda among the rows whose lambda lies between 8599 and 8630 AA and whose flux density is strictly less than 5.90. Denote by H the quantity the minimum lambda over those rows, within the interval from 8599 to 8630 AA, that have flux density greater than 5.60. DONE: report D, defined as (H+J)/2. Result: 8614.6 AA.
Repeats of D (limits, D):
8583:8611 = 8600.7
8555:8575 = 8569.1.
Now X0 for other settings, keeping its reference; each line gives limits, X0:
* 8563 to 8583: 8580.93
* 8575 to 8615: 8584.89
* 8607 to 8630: 8628.49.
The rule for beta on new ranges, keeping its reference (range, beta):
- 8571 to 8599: 8584.89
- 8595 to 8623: 8608.64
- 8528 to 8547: 8537.58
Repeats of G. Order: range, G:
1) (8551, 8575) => 5.3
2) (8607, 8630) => 4.48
